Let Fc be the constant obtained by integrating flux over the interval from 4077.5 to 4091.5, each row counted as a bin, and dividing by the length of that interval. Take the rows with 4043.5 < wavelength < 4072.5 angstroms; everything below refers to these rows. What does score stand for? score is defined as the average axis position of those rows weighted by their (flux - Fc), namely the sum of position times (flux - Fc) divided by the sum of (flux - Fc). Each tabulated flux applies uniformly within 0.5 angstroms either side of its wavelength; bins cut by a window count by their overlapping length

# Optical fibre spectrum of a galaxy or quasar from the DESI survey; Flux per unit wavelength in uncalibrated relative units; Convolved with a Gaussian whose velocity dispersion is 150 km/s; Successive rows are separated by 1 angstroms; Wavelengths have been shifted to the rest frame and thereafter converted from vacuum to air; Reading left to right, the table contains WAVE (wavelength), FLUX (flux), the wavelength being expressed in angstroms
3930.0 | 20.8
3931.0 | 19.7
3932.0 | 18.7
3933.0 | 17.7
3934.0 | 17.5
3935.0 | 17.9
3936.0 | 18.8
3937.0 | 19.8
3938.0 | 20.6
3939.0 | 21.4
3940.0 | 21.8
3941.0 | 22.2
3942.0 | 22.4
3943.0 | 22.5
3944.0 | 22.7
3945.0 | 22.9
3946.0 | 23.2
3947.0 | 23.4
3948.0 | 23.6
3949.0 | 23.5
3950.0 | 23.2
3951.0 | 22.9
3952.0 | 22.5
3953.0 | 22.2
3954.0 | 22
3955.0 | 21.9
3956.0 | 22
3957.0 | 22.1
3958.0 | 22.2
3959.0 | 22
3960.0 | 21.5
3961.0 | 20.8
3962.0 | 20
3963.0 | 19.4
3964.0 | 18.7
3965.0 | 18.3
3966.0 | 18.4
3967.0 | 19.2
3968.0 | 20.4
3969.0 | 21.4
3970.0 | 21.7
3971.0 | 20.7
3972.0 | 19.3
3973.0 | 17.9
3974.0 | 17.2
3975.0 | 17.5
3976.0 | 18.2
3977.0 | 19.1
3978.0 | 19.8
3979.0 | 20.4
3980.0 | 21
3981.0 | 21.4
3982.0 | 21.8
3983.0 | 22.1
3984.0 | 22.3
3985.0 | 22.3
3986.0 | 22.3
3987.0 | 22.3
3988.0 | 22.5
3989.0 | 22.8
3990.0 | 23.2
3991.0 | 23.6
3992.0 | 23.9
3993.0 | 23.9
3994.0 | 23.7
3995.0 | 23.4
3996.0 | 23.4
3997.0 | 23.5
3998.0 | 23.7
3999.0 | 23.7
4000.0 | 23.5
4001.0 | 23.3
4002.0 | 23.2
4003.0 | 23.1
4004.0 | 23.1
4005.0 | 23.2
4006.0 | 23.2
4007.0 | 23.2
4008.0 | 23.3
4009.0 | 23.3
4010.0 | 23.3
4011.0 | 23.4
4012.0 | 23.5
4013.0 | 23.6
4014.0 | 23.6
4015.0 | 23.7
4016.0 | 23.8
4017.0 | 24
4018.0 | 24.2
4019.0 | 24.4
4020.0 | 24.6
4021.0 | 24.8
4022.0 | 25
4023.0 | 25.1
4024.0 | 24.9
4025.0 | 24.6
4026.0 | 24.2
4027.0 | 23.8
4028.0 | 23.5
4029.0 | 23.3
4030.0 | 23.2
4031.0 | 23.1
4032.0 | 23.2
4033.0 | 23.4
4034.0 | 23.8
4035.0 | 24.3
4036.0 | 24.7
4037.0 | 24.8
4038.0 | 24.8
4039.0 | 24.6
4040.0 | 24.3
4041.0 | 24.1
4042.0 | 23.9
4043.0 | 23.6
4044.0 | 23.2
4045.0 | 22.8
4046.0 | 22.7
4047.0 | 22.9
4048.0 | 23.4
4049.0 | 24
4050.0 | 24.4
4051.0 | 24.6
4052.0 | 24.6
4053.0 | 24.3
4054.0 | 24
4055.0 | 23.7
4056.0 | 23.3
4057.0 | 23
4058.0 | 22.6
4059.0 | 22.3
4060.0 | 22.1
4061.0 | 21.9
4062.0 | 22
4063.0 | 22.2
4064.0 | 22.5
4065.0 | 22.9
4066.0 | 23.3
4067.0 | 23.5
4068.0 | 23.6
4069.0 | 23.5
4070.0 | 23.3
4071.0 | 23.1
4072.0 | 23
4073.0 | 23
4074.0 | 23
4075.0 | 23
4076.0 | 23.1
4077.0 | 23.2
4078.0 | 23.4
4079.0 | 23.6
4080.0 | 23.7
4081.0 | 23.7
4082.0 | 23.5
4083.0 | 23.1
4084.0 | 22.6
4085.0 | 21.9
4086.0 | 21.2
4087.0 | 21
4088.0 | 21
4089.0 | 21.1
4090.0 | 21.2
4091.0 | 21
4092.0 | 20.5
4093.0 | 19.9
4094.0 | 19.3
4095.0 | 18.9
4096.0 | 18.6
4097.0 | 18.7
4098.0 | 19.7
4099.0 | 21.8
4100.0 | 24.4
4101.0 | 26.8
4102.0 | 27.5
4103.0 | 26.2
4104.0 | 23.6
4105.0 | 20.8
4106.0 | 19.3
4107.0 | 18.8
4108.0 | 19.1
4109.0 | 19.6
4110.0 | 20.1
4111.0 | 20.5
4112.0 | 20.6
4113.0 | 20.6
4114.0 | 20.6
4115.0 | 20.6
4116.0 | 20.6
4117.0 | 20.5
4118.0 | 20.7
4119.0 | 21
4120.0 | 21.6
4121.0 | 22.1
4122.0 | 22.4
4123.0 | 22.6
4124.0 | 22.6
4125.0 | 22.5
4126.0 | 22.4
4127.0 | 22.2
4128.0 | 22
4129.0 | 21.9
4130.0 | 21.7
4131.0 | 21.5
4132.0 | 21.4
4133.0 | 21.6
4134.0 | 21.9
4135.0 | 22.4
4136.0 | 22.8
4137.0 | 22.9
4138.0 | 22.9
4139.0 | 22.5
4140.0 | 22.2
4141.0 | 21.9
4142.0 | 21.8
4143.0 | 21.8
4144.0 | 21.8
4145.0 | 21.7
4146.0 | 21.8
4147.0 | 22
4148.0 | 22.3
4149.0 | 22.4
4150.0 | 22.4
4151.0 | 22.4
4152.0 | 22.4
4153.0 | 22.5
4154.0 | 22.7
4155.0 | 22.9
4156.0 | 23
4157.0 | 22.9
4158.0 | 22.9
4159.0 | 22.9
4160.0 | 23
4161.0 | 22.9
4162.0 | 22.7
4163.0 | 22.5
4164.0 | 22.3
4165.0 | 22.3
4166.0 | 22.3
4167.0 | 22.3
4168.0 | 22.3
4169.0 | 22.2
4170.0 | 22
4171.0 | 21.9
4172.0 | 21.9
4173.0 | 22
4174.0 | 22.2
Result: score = 4056.2 angstroms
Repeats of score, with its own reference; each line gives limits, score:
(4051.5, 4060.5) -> 4053.9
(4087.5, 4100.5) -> 4093.7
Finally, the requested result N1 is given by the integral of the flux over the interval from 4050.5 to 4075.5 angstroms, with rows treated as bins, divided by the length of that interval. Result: 23.1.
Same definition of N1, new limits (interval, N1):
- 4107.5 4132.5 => 21.3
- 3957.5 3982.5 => 19.9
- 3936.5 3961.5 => 22.2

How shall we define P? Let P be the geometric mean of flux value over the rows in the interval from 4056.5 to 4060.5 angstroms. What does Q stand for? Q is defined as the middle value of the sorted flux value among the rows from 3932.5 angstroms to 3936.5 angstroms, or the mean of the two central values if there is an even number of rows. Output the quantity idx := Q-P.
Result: -4.7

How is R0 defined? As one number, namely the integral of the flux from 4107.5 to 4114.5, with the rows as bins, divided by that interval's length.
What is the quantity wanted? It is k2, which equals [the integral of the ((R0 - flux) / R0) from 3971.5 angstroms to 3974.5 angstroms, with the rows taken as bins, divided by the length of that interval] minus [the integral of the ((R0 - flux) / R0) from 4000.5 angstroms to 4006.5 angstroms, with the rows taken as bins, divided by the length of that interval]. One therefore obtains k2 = 0.25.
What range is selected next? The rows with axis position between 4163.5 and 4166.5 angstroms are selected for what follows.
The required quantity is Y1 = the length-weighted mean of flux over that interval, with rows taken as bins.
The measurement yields 22.3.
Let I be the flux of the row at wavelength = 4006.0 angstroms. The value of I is 23.2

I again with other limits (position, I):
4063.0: 22.2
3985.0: 22.3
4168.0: 22.3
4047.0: 22.9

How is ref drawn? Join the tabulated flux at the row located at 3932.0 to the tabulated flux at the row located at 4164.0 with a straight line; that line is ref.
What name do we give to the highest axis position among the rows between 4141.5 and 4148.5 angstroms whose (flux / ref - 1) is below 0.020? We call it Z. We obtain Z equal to 4148.0 angstroms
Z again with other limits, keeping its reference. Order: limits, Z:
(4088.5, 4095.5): 4095.0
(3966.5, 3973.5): 3973.0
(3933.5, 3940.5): 3936.0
